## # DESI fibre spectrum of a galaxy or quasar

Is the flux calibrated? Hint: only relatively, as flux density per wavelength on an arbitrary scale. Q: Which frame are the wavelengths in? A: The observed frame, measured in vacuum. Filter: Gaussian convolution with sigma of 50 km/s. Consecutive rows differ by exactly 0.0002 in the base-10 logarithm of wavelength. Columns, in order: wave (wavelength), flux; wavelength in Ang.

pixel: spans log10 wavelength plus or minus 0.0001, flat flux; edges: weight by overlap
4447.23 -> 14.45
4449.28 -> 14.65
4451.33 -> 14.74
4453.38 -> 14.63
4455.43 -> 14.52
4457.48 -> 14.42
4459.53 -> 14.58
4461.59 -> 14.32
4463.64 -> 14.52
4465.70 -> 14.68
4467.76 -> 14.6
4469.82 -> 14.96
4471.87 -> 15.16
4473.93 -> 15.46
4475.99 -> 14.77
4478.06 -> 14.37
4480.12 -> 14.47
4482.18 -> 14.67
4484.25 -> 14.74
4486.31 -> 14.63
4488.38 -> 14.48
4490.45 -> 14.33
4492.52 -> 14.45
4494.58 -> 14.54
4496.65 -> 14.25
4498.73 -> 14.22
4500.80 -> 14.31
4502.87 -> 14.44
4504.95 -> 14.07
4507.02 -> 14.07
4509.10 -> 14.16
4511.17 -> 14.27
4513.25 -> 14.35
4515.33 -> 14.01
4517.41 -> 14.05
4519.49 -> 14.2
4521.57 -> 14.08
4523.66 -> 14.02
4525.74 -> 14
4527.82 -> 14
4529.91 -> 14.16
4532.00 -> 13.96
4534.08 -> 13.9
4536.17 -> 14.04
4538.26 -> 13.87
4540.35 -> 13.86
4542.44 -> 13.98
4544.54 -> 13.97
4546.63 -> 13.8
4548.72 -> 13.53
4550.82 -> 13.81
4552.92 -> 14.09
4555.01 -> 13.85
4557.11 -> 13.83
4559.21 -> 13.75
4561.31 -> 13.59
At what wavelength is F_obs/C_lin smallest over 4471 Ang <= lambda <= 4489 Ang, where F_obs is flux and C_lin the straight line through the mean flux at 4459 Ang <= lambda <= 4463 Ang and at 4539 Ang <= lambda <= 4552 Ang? 4478.06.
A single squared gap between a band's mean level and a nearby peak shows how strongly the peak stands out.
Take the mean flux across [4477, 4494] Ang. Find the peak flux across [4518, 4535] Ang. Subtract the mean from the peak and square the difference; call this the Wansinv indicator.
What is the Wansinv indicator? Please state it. 0.10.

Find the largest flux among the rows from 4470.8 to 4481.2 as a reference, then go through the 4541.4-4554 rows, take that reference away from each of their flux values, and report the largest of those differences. -1.4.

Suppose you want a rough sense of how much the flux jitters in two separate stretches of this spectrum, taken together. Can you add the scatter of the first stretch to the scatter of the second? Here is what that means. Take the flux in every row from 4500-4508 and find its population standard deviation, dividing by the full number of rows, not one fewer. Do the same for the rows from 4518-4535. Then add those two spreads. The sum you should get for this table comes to 0.25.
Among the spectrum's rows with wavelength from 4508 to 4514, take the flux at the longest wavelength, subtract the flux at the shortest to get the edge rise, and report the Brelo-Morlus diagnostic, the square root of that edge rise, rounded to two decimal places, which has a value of 0.44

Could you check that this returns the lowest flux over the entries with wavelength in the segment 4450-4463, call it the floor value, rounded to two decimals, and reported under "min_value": 14.32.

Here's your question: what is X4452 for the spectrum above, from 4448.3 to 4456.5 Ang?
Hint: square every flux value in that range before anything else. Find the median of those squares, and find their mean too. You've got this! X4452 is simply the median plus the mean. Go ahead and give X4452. 429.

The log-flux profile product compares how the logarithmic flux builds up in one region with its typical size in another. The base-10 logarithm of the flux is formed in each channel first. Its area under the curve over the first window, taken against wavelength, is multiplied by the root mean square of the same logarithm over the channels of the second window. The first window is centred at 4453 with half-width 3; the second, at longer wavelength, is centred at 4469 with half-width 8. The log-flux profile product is 8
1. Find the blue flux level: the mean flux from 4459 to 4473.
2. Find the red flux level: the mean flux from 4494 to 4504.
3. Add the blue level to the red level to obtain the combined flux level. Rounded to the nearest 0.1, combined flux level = 29.0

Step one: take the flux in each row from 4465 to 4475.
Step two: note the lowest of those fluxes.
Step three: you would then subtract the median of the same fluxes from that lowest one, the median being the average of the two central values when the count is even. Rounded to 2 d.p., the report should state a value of -0.36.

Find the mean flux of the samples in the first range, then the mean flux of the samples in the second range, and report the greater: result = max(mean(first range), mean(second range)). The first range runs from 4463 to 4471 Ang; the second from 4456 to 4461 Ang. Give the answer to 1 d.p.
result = 14.7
